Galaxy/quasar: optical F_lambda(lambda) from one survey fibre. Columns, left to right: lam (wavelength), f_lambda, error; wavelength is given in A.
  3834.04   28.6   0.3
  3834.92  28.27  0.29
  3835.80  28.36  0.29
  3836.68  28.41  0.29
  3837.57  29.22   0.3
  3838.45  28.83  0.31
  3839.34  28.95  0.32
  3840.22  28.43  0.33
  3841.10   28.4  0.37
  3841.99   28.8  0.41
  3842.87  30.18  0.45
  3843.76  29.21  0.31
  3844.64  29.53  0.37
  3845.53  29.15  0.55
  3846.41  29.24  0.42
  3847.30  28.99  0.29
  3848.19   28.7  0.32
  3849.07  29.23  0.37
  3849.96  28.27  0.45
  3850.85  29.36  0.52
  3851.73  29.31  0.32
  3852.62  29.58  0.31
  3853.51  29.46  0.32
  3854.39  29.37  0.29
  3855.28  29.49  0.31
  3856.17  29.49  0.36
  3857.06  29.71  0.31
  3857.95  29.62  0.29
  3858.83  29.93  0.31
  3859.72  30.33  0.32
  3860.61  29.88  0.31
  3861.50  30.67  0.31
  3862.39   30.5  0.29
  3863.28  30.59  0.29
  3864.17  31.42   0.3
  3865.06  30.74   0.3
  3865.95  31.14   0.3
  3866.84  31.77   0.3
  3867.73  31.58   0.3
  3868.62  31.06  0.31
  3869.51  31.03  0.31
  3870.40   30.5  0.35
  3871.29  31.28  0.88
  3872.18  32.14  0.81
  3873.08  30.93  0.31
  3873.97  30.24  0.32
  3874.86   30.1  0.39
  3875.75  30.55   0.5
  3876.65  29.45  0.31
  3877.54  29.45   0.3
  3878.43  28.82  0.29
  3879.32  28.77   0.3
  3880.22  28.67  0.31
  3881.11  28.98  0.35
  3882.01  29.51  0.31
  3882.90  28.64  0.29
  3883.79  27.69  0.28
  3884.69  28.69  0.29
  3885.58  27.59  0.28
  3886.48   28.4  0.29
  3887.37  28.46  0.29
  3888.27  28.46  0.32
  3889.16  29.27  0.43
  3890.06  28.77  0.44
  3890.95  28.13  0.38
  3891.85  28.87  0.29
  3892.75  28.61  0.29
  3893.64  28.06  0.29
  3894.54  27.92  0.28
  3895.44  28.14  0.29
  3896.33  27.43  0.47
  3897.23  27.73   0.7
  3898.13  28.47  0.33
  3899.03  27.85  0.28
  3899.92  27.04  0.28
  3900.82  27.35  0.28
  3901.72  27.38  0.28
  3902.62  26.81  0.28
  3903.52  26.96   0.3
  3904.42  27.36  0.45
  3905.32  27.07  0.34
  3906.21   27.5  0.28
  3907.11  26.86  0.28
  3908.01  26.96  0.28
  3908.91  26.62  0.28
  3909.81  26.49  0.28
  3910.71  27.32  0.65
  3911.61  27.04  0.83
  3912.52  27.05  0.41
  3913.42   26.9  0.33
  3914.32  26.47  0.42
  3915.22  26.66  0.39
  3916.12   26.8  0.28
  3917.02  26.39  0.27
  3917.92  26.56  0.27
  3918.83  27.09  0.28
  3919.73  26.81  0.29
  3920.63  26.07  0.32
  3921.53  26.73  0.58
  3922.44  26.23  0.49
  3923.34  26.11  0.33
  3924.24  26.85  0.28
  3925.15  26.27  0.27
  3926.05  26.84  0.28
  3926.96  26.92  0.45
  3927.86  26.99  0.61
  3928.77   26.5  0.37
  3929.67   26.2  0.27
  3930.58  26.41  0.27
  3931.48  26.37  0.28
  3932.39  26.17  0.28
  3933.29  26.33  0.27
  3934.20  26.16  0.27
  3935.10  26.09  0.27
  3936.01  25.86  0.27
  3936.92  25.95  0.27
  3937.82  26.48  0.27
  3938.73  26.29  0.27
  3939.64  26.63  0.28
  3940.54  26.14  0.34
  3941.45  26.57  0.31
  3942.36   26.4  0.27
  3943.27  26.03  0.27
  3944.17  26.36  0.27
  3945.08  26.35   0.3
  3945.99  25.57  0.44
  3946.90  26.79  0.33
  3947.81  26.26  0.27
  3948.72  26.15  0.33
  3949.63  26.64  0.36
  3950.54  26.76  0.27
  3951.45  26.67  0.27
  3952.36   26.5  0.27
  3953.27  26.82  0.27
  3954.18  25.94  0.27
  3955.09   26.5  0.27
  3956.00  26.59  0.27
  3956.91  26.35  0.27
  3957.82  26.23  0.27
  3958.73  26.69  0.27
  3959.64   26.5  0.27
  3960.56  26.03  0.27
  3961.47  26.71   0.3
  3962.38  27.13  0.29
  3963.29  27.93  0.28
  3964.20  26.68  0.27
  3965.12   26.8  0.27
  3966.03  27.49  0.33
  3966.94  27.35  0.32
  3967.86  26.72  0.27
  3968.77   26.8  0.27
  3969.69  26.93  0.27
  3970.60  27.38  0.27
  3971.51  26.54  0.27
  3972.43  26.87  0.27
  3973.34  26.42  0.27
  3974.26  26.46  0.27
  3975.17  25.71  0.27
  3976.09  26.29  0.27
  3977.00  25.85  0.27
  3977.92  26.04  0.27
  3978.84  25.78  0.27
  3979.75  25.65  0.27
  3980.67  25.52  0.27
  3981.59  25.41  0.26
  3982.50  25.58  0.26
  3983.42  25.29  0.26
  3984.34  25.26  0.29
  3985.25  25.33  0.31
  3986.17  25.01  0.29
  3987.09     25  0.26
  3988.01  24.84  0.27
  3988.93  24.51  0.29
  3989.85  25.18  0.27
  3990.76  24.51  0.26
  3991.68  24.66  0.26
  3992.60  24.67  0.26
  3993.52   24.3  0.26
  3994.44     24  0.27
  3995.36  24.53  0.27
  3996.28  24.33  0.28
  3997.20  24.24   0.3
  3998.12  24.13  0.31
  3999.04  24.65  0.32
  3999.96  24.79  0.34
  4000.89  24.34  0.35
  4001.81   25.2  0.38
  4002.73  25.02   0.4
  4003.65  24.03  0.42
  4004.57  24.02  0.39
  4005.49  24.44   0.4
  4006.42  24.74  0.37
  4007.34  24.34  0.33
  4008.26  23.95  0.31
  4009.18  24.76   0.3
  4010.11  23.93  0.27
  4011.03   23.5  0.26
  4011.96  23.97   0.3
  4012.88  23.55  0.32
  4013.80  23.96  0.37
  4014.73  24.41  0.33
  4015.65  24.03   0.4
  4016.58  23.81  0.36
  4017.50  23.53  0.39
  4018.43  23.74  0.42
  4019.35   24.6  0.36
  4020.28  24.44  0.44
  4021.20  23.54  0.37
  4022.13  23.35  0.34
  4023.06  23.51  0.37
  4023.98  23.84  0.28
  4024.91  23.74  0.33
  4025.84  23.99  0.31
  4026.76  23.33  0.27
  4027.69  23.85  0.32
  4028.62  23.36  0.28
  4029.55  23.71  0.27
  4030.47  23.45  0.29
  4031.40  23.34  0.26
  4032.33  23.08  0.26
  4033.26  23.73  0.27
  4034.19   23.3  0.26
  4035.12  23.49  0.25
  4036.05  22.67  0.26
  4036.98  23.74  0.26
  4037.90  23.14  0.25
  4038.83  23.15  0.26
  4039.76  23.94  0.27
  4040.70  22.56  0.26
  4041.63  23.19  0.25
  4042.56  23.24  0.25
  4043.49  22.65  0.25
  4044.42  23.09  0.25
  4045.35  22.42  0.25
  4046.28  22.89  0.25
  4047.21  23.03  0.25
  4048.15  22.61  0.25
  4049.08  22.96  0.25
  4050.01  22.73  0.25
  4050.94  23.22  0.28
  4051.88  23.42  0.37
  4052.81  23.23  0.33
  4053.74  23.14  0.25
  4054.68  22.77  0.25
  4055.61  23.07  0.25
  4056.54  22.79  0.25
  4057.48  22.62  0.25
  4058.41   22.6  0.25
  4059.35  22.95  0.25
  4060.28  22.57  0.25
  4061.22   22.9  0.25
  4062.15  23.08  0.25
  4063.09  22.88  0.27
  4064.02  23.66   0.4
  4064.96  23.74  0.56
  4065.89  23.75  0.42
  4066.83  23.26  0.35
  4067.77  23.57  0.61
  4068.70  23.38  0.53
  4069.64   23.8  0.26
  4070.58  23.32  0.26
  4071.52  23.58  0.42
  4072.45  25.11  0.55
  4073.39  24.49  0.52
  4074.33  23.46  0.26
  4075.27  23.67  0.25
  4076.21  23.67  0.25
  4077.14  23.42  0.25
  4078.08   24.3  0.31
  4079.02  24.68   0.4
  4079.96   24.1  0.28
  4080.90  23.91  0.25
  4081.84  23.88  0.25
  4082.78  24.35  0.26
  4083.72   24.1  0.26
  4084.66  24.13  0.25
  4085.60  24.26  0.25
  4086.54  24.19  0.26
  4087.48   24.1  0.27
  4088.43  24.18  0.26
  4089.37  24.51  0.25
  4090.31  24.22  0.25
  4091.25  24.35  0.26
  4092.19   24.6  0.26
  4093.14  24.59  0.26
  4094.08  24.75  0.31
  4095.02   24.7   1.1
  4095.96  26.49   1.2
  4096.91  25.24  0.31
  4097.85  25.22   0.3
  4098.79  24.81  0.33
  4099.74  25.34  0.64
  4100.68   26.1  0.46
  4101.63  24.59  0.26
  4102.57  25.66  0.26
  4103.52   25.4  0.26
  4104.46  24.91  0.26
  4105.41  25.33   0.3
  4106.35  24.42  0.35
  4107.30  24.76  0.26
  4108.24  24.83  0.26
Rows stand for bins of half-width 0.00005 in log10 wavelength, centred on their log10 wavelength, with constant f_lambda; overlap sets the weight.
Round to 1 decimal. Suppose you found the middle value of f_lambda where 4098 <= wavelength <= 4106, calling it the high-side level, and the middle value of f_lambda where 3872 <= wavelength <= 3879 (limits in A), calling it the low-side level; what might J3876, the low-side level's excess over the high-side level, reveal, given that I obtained 4.8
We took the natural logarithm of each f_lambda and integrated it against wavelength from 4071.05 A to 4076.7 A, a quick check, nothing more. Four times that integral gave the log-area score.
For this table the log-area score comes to 72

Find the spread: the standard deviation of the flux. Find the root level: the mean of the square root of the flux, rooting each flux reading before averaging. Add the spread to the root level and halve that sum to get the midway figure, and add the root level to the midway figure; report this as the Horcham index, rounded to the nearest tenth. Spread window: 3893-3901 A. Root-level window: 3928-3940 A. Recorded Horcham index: 7.9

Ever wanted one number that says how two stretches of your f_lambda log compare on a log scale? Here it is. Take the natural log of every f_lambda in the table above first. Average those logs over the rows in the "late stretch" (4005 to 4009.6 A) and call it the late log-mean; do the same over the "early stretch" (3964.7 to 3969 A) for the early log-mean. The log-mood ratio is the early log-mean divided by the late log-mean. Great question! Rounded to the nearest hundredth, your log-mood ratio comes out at 1.03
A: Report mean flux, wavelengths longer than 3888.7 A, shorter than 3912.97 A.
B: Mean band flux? 27.6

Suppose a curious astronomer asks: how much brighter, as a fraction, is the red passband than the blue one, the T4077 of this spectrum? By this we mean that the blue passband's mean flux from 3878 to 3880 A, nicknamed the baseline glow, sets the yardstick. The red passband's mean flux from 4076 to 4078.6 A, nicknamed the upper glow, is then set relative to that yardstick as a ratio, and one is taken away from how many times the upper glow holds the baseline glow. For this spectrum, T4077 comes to -0.17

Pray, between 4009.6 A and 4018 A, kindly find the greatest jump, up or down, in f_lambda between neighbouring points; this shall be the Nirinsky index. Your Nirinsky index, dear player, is 0.5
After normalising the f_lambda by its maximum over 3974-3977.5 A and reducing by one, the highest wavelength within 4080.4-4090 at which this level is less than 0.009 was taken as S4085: 4089.37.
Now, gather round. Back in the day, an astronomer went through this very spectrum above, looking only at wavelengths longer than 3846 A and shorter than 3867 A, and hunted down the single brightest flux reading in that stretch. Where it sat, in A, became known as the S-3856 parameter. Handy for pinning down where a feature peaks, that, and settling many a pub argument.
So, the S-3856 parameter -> 3866.84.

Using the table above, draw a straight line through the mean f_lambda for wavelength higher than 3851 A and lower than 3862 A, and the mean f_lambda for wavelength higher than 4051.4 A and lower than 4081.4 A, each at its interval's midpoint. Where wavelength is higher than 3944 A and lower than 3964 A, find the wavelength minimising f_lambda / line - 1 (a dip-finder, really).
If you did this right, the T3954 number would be 3945.99 A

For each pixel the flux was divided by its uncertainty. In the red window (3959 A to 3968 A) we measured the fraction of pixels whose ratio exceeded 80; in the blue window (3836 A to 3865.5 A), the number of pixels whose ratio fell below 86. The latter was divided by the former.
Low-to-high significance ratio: 10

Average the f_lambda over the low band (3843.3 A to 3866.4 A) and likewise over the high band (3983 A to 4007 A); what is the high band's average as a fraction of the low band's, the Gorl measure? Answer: 0.83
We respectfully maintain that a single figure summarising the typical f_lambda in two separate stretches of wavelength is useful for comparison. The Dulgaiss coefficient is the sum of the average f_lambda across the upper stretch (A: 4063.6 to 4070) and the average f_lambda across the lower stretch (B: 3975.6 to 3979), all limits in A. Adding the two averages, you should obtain 50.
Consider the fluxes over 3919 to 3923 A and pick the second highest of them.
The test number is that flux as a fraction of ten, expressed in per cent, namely 267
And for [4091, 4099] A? 252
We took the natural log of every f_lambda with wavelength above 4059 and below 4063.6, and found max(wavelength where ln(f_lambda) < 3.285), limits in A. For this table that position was 4063.09 A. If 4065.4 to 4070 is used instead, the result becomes 4069.64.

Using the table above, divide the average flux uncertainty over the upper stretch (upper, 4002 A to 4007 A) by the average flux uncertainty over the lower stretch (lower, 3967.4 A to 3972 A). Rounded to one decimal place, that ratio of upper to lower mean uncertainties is 1.5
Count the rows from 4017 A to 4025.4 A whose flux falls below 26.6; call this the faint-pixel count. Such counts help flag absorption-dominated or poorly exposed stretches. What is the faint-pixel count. 9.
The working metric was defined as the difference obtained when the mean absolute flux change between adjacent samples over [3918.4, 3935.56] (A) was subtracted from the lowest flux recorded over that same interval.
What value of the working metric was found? 26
